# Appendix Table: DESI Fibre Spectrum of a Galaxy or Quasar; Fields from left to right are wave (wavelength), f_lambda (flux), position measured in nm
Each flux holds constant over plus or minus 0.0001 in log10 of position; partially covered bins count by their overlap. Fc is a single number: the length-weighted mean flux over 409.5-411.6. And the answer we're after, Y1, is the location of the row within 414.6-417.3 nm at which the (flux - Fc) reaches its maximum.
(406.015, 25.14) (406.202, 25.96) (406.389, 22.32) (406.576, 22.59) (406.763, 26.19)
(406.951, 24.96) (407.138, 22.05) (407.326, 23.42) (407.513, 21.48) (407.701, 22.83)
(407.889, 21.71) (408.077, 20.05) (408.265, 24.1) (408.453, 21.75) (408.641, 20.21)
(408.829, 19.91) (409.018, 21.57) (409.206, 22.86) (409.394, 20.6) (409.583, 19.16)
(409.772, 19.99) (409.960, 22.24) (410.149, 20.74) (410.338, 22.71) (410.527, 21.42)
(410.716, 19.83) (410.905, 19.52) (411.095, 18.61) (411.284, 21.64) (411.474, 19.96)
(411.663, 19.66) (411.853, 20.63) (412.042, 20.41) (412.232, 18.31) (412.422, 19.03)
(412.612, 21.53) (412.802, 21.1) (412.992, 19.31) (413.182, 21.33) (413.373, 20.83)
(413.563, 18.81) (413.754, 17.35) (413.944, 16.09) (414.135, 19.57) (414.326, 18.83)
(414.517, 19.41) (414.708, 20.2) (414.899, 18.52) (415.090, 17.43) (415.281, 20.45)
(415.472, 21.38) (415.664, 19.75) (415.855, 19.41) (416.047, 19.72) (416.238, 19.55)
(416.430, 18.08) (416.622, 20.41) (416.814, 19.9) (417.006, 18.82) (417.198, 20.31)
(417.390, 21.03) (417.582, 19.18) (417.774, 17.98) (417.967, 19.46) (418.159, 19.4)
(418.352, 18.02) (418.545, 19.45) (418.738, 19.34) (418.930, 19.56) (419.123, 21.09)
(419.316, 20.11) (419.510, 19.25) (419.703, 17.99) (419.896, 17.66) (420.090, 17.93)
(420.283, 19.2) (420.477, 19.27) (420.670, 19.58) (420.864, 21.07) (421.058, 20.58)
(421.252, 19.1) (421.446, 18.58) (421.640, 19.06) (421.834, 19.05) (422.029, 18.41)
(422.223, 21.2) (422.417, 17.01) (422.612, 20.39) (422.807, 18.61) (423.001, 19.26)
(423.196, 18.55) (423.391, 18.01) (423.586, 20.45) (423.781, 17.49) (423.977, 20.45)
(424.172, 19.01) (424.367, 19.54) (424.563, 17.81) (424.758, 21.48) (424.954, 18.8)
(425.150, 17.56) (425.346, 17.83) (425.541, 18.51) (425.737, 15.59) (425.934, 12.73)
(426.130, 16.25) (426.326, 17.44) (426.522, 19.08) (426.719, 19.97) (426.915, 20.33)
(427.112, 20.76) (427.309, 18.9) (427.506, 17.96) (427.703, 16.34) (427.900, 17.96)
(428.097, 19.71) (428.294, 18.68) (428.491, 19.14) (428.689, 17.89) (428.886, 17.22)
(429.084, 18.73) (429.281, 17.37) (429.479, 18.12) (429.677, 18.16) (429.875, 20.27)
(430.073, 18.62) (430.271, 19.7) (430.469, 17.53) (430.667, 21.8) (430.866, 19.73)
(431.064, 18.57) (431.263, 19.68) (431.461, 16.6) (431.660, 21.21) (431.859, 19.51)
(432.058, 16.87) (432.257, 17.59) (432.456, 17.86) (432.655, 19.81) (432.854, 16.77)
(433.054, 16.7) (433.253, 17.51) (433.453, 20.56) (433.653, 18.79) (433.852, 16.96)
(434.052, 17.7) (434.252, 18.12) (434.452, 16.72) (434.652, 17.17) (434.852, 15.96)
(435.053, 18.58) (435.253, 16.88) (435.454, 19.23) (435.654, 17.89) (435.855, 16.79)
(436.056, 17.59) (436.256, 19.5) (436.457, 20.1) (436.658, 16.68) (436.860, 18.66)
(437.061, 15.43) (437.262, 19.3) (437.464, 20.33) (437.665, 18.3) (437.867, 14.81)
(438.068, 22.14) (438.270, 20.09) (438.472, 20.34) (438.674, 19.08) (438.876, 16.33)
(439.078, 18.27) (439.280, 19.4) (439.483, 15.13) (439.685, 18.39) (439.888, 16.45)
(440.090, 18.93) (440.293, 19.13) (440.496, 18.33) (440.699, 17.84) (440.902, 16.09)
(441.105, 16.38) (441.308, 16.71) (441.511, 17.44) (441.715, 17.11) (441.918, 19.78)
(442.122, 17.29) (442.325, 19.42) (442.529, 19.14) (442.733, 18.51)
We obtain 415.472 nm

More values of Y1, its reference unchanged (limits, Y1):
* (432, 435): 433.453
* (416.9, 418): 417.390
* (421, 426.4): 424.758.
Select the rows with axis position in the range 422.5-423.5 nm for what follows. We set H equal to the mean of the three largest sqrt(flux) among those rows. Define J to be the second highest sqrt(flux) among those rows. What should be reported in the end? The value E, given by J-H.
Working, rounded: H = 4.41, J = 4.39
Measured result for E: -0.017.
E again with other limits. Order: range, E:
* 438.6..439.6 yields 0.019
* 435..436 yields 0.002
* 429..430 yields -0.036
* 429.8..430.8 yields -0.034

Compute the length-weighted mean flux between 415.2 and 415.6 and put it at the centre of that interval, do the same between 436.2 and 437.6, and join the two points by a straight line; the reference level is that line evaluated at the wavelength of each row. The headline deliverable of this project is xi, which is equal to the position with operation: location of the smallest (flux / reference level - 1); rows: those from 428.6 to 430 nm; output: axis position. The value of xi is 428.886 nm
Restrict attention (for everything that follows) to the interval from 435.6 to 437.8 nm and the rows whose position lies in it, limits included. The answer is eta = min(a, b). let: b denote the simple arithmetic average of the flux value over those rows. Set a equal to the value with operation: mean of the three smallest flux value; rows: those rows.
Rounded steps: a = 16.3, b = 18.2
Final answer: 16.3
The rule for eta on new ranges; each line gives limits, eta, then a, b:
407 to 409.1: 20.1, 20.1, 21.7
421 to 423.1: 18.0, 18.0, 19.2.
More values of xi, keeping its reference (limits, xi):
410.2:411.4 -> 411.095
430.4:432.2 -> 431.461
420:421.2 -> 420.090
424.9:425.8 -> 425.737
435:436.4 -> 435.855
